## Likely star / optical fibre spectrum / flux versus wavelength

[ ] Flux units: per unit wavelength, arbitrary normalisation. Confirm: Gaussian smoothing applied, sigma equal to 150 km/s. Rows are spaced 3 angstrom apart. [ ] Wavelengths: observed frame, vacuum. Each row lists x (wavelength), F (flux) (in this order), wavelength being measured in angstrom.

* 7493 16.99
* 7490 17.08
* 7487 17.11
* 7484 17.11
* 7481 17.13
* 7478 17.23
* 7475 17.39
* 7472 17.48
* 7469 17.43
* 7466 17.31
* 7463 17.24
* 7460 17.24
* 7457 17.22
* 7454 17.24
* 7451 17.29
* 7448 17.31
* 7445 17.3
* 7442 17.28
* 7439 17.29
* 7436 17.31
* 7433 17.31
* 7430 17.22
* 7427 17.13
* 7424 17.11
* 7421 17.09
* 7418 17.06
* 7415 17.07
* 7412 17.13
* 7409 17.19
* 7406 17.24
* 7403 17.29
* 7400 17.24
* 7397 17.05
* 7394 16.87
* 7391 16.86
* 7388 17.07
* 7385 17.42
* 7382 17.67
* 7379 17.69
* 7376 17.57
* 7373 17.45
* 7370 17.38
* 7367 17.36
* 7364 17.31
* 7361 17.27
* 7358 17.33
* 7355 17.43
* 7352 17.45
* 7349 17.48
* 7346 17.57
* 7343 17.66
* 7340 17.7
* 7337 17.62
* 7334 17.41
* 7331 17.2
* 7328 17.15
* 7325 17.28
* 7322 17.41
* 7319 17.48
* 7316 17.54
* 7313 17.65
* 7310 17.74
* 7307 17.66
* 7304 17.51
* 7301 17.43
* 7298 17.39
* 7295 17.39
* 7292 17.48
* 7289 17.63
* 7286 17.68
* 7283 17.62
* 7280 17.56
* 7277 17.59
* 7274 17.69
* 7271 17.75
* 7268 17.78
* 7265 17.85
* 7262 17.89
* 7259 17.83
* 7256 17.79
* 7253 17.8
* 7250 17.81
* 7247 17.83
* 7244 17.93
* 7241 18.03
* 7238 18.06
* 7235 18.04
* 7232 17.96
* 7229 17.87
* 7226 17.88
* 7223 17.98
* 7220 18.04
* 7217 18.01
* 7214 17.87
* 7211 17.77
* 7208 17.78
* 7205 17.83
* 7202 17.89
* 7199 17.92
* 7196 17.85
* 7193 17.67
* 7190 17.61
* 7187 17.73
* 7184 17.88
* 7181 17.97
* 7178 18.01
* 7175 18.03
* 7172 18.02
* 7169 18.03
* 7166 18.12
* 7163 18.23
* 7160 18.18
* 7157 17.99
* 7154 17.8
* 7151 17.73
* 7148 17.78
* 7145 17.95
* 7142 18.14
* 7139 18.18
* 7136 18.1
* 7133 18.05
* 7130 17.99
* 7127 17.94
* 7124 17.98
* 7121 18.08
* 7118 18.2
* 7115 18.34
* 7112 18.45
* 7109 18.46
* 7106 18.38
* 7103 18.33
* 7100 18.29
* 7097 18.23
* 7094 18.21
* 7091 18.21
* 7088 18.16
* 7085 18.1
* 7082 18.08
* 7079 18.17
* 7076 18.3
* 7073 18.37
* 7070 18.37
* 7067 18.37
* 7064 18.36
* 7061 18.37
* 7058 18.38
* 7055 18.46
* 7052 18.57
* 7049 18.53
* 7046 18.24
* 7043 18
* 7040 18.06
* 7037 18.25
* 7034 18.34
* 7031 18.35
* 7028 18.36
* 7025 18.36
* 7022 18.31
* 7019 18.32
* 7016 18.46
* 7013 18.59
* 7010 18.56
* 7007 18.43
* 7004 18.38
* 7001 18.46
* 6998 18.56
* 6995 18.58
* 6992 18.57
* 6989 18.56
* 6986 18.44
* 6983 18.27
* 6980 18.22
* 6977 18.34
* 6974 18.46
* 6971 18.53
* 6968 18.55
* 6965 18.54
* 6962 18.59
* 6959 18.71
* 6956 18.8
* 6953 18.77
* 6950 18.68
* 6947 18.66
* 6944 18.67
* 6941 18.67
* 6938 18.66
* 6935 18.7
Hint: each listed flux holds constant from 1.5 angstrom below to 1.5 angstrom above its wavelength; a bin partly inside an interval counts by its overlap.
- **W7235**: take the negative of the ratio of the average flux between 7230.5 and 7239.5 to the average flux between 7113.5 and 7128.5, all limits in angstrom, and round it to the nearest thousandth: -0.995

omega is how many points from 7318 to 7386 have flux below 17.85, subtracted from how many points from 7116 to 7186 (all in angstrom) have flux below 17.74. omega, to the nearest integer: -22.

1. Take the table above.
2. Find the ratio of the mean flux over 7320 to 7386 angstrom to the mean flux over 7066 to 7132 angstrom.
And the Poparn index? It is 0.957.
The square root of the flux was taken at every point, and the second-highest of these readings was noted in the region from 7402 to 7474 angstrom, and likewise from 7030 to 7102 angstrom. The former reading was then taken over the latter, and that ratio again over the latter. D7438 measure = 0.225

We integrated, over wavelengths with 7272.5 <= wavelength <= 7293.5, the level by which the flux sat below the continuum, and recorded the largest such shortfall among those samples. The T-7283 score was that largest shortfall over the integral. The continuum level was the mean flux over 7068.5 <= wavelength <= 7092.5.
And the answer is 0.057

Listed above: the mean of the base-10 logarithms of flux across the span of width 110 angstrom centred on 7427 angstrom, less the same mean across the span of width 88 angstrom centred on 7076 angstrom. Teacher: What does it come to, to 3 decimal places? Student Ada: -0.025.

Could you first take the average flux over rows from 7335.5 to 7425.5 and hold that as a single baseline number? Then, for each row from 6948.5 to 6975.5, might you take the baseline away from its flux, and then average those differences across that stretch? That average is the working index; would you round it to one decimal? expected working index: 1.3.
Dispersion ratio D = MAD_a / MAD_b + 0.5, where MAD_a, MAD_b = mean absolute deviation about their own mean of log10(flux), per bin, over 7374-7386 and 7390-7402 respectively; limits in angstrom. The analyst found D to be 1.1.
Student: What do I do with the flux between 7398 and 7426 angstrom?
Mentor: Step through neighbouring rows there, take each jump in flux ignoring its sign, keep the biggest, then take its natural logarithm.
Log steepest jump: -2.8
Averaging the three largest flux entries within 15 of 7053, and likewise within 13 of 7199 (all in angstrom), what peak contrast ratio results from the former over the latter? 1.035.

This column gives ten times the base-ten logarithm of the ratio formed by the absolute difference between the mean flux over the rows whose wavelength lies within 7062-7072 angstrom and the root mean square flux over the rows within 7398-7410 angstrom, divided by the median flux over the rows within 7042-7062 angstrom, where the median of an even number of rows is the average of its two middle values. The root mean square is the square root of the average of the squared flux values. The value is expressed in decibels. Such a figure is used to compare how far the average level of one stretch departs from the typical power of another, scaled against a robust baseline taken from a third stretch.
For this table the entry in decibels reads -12.1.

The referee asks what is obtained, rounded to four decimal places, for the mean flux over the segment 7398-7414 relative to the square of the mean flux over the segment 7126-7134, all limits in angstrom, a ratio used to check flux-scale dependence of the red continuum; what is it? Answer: 0.0532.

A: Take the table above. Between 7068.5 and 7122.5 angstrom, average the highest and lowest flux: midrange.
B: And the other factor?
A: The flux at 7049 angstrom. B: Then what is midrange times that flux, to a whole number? 339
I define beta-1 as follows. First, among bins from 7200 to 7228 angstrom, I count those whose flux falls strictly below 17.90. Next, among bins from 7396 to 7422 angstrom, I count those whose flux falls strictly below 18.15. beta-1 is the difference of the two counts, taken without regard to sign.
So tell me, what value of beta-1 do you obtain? 3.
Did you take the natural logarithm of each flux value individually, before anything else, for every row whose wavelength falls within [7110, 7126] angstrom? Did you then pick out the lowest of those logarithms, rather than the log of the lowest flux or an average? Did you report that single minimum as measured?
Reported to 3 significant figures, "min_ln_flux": 2.89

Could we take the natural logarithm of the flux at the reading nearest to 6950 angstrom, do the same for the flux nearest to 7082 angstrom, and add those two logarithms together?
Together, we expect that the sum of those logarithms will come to 5.82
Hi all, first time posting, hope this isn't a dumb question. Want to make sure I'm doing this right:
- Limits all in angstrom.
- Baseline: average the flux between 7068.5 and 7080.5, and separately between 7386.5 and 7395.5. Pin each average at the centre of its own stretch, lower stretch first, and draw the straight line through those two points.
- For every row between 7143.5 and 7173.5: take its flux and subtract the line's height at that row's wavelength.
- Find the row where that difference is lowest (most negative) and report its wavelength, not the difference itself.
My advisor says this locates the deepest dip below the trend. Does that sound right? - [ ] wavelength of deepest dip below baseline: 7151 angstrom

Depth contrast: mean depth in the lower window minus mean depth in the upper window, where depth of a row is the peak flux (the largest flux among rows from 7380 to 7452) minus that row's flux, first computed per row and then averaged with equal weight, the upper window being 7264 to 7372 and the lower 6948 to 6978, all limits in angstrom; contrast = -1.09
